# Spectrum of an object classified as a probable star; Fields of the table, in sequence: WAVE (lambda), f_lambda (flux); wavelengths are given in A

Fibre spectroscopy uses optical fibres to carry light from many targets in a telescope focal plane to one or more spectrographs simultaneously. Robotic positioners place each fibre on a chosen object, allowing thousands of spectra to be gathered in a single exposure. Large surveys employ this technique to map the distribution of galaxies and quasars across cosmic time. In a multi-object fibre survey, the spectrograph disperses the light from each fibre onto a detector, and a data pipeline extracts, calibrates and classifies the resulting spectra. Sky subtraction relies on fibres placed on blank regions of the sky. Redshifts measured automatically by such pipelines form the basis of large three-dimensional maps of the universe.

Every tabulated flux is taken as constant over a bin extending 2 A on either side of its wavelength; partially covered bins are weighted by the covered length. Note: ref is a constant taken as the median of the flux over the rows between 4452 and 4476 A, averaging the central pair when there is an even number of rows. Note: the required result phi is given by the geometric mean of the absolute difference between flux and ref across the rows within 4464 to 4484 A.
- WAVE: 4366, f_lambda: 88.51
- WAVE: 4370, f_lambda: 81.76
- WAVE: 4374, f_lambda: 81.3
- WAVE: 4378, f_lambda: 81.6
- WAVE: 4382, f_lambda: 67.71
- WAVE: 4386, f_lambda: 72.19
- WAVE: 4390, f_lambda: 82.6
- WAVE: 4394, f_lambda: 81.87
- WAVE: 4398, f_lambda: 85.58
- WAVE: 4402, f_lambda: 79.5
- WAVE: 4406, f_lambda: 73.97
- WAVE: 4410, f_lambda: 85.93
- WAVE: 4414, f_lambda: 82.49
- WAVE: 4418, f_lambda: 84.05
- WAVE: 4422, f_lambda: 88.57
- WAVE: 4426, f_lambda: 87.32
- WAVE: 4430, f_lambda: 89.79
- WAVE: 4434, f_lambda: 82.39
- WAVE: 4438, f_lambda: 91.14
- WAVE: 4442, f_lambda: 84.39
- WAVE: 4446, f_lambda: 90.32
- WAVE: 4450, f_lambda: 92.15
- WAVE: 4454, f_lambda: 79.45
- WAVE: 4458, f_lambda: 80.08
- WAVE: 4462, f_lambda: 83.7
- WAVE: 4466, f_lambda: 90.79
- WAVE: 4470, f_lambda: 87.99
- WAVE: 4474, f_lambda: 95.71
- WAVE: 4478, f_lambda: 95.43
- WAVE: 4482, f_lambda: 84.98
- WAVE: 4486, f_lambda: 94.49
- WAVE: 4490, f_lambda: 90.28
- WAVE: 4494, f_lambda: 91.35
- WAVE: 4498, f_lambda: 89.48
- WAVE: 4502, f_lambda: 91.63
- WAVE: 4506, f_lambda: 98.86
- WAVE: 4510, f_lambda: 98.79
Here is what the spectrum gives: 3.9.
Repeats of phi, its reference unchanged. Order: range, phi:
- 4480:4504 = 4.0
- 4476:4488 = 4.2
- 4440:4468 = 4.0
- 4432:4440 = 4.3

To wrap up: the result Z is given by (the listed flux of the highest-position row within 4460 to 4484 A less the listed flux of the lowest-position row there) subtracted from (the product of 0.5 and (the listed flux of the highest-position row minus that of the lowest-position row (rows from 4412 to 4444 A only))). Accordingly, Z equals 0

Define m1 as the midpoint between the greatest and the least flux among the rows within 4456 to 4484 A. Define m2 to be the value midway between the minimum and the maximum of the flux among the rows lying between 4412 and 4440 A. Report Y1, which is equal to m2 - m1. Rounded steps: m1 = 88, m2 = 86.8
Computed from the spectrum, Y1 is -1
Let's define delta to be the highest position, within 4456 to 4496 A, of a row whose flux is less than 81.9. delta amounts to 4458 A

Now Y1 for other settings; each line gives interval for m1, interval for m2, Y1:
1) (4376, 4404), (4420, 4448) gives 10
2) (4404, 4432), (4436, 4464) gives 4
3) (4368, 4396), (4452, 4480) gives 12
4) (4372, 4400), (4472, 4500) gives 14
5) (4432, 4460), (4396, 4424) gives -5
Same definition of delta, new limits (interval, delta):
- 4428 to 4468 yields 4458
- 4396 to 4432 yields 4406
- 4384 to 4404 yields 4402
